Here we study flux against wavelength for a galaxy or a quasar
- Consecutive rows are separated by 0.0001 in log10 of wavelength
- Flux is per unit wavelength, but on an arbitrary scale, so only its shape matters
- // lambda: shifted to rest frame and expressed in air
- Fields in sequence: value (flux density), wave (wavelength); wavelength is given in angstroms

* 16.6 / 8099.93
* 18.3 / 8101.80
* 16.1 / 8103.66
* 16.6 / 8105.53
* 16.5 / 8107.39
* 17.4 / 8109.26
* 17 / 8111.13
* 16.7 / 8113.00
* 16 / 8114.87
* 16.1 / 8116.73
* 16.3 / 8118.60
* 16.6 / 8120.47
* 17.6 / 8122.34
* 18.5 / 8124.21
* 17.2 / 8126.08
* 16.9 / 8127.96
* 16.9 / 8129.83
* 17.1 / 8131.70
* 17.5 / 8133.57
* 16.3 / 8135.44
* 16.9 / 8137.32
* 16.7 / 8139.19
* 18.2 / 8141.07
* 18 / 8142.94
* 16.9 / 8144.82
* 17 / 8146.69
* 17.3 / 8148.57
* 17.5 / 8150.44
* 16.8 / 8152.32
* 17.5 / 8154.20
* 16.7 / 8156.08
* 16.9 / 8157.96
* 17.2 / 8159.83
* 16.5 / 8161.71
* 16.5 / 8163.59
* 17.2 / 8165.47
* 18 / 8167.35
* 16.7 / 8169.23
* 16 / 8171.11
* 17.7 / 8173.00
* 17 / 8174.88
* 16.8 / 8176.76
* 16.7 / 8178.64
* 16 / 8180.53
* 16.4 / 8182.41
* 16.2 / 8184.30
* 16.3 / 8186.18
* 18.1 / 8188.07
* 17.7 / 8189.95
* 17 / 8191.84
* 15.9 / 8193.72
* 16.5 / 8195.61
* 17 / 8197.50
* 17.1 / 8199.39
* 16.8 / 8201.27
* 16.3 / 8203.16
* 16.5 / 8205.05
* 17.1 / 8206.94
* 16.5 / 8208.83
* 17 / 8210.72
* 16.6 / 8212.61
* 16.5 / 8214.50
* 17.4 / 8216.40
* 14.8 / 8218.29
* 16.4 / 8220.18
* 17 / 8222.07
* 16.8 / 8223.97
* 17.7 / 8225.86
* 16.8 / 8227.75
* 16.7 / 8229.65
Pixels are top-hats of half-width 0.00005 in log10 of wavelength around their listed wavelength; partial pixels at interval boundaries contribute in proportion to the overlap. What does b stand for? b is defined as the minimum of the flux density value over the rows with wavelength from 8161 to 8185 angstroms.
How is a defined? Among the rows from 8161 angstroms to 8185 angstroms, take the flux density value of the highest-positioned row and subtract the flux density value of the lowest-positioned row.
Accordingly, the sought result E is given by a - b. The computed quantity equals -16.3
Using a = -0.30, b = 16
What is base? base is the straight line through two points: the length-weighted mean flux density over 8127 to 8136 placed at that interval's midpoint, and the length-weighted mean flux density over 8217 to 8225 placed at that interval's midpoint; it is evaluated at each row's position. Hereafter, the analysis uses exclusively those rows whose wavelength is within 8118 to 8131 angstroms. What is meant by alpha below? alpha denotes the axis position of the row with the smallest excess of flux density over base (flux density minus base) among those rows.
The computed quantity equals 8118.60 angstroms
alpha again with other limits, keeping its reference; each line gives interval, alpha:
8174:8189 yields 8180.53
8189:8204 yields 8193.72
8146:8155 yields 8152.32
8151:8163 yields 8161.71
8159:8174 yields 8171.11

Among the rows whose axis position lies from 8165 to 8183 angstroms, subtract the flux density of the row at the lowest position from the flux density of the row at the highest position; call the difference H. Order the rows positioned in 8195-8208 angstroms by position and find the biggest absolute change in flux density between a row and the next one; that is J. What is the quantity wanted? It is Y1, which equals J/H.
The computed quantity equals -1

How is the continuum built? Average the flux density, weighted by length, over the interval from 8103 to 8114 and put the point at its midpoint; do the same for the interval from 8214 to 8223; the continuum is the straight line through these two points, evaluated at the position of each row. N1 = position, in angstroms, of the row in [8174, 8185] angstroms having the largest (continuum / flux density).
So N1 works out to 8180.53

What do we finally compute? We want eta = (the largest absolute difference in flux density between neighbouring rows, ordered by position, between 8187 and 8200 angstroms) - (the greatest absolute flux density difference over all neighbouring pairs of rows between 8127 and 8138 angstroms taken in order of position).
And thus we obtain -0.1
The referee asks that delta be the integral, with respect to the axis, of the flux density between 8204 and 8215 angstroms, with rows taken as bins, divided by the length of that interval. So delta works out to 16.7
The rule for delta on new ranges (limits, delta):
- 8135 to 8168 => 17.1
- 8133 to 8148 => 17.2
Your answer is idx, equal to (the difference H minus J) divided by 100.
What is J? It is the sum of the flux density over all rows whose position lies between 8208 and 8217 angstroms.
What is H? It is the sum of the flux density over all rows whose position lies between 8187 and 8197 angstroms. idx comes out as 0.012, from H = 85.2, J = 84.0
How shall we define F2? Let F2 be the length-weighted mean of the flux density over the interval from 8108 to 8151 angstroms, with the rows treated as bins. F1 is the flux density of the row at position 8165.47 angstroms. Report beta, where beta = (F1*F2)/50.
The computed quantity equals 5.87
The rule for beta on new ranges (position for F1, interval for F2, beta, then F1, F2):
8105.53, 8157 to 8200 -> 5.59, 16.6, 16.8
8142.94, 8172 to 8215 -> 6.04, 18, 16.8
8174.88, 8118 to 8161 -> 5.83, 17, 17.2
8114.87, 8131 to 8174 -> 5.47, 16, 17.1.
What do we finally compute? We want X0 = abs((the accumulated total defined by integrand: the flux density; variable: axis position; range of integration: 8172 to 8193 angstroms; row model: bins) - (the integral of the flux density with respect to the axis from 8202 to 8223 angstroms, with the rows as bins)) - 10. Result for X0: -3.1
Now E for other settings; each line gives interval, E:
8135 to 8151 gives -15.1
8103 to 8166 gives -14.9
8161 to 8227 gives -13.6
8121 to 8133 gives -17.4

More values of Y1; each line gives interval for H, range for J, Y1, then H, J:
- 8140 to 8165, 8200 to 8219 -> -2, -1.7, 2.6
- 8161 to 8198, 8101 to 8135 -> 4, 0.5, 2.2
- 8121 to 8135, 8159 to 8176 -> -17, -0.1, 1.7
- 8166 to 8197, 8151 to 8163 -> -1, -1.5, 0.8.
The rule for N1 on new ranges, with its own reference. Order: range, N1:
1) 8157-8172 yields 8171.11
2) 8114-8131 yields 8114.87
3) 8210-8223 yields 8218.29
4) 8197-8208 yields 8203.16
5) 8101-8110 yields 8103.66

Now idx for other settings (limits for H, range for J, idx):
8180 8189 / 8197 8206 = -0.007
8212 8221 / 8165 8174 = -0.039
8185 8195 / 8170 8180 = 0.008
